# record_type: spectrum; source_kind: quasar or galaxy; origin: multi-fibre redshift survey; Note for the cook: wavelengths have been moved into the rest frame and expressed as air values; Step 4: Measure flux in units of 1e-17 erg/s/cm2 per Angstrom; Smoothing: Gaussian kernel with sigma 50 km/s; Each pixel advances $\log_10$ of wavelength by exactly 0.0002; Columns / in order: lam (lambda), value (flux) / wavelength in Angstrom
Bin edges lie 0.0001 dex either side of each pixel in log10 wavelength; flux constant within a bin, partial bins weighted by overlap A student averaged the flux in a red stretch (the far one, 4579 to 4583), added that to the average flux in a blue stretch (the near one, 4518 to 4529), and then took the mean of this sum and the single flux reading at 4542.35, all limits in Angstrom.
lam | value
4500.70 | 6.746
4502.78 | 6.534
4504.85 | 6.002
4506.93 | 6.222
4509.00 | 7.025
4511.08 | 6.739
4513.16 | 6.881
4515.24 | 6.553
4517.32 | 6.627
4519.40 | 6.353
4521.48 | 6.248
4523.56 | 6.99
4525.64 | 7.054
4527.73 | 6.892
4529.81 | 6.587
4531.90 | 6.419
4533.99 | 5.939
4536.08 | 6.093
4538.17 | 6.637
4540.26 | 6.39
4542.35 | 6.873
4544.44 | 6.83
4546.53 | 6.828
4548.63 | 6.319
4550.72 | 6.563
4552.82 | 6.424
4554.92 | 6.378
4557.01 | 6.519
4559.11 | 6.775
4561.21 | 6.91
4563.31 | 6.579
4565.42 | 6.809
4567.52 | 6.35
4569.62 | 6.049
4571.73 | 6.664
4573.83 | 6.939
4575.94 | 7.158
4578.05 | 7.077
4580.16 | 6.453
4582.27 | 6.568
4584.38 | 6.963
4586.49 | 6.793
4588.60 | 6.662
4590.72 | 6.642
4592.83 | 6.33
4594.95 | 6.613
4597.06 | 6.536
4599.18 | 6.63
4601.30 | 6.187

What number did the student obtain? 10.05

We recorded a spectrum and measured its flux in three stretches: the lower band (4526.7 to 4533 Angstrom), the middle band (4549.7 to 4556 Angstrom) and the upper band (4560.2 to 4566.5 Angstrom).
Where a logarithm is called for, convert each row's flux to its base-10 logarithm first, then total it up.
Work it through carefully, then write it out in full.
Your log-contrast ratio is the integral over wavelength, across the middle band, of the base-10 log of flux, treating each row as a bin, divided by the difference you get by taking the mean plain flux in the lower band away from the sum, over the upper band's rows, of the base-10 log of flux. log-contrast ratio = -1.23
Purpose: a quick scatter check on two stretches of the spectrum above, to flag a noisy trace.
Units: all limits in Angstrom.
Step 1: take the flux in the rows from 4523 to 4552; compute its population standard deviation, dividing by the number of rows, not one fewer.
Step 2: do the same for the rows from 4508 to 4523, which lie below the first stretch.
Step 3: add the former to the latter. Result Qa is 0.58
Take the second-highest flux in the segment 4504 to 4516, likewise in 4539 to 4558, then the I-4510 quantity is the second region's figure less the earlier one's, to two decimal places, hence -0.05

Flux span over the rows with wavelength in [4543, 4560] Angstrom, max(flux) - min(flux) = 0.51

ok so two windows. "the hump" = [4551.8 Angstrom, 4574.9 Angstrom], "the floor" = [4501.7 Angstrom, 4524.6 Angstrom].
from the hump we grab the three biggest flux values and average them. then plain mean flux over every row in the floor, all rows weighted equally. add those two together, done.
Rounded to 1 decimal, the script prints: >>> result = 13.4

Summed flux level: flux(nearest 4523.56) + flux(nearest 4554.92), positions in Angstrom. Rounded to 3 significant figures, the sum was 13.4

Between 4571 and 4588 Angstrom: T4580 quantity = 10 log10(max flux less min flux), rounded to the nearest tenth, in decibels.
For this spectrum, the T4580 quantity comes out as -1.5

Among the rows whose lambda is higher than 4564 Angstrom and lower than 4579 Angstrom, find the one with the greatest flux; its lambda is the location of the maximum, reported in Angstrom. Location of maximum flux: 4575.94 Angstrom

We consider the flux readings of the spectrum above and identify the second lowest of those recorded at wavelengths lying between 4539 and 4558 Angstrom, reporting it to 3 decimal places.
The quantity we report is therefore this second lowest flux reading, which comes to 6.378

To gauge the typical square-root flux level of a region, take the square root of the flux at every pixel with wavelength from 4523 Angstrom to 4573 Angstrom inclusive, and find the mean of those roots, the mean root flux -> 2.564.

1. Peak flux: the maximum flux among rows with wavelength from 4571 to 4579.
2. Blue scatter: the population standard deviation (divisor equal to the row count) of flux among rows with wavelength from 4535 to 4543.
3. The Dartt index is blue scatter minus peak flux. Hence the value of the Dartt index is -6.87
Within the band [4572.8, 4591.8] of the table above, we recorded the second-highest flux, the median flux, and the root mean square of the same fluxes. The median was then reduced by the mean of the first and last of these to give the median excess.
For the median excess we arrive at -0.150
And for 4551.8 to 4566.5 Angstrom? -0.141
